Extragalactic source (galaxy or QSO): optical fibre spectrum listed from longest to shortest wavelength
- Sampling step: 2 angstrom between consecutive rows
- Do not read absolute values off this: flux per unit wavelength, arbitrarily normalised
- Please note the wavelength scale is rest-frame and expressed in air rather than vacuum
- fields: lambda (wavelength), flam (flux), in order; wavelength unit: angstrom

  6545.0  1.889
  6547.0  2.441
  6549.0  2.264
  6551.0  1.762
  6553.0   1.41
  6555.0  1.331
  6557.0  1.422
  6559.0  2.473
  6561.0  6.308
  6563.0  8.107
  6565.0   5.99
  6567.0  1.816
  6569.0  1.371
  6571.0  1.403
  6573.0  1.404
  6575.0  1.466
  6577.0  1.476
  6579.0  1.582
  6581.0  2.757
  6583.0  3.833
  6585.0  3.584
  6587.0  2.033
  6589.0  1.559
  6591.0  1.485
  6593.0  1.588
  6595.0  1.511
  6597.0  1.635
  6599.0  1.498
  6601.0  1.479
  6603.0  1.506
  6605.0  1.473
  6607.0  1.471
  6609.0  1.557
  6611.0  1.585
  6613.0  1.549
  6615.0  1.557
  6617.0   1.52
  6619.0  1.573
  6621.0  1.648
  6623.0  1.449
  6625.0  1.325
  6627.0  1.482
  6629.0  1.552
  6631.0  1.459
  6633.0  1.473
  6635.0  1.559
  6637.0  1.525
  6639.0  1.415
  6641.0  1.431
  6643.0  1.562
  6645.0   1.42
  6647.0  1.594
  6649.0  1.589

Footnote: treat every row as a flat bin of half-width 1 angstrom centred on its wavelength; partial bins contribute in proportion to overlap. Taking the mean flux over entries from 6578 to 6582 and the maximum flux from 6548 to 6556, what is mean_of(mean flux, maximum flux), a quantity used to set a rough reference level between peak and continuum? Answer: 2.2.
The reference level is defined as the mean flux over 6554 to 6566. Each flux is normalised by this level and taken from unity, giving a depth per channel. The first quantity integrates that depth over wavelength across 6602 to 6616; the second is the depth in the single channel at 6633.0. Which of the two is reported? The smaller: 0.655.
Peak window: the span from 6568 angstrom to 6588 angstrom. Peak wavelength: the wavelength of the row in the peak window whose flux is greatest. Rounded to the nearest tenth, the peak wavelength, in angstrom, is 6583.0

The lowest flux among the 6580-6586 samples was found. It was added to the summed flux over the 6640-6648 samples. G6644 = 8.8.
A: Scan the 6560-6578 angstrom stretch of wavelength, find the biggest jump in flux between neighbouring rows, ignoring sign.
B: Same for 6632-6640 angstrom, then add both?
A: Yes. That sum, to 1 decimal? 4.3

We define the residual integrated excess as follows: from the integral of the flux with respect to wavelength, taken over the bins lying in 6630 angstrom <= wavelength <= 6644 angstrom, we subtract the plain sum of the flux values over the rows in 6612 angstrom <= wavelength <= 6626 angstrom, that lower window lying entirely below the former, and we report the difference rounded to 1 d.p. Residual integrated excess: 10.2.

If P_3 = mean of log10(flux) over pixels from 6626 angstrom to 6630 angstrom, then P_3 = 0.181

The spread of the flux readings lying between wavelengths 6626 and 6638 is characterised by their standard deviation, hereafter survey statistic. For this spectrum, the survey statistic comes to 0.04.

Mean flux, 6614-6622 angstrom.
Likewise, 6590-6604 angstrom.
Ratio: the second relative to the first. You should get 0.97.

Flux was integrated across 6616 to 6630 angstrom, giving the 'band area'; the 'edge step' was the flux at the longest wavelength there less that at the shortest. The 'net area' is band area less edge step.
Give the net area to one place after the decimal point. 21.1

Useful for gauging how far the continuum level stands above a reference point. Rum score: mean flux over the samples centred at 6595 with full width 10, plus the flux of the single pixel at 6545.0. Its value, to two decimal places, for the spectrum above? 3.43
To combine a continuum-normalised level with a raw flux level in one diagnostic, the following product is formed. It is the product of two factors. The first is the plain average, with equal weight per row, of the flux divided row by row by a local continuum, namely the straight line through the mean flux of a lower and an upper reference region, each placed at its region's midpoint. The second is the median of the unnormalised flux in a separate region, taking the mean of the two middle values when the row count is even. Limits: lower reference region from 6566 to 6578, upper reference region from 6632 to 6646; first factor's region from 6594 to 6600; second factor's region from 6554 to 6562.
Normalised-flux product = 2.0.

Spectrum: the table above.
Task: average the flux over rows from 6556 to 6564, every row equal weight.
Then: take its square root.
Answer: 2.1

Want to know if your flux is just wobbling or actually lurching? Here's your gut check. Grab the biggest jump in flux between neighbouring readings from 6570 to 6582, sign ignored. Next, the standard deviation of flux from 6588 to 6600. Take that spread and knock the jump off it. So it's -1.1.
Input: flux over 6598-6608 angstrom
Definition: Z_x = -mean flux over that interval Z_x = -1.49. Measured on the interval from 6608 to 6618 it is -1.55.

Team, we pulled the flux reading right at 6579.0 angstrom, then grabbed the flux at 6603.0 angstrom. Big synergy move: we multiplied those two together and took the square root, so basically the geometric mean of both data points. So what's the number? 1.54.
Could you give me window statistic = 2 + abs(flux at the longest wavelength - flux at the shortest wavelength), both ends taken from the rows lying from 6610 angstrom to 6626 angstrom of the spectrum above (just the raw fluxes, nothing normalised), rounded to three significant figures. 2.26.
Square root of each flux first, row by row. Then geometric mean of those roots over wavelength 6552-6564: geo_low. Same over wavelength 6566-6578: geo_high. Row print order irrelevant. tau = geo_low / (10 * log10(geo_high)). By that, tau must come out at 1.9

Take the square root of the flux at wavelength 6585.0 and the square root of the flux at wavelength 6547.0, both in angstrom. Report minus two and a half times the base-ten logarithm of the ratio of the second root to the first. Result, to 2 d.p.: 0.21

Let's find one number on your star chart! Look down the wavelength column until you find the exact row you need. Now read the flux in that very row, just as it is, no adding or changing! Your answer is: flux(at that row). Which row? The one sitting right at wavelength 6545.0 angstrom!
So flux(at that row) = 1.889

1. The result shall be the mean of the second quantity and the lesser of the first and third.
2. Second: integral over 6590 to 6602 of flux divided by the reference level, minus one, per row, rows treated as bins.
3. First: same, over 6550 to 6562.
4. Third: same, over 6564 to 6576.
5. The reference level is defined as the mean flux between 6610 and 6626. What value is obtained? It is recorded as 2.8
